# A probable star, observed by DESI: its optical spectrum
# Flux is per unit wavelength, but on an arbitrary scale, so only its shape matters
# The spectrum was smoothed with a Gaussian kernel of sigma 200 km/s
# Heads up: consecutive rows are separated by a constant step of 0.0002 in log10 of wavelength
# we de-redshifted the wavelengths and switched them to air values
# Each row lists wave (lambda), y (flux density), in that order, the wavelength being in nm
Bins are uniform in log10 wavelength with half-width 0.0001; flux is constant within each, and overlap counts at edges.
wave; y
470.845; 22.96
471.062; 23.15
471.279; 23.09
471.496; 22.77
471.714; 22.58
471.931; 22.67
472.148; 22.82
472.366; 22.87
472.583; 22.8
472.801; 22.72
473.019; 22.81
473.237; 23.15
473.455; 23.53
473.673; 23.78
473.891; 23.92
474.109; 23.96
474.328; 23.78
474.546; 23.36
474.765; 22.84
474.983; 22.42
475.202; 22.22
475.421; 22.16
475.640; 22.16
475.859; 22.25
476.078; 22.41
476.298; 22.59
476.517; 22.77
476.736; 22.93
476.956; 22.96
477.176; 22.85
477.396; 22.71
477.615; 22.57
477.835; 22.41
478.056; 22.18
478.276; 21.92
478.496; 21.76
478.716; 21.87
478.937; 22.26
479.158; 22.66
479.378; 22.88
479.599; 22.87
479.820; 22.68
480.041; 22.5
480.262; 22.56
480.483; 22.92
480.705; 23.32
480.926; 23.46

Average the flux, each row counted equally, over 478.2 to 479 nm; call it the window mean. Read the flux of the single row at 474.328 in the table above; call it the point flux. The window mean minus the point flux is -1.8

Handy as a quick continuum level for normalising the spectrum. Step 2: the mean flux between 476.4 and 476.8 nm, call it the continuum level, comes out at 22.9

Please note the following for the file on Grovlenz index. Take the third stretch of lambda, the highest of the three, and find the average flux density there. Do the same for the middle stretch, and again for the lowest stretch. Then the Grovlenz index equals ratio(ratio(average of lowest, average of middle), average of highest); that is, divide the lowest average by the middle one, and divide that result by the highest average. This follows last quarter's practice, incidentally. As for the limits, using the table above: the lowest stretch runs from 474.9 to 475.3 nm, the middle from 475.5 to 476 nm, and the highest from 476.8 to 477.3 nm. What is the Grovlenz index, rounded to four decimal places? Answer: 0.0439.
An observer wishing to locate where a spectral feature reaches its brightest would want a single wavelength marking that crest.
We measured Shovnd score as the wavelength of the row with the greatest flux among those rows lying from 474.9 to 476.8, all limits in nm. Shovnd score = 476.736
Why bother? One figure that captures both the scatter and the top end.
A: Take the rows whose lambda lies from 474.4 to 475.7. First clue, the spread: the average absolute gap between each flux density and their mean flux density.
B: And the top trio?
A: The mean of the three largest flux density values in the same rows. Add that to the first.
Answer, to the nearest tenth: 23.3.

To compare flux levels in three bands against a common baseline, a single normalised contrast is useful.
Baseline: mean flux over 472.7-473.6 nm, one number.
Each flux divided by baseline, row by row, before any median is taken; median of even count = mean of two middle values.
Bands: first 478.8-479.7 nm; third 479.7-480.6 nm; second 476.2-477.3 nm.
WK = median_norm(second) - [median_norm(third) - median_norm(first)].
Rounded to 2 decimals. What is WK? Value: 1.00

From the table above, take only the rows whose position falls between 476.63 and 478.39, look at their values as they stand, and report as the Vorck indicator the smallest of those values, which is 21.92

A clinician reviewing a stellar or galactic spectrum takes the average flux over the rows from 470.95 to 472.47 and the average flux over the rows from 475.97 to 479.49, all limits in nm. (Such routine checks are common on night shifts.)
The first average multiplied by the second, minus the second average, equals 491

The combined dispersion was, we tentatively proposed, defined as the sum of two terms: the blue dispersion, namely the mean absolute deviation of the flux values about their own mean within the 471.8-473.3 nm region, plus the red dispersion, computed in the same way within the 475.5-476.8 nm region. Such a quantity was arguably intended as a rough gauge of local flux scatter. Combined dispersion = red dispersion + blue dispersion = 0.35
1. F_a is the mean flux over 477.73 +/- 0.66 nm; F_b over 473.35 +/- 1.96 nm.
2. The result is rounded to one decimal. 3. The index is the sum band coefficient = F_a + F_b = 45.5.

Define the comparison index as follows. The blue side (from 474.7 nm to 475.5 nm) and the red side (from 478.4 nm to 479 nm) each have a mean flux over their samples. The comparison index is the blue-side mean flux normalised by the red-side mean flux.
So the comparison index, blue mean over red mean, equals 1.02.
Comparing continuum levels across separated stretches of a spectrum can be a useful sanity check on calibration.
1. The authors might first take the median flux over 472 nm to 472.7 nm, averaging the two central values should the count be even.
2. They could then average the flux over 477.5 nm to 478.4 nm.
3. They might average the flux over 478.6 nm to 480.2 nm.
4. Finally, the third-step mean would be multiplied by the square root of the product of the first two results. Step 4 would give 508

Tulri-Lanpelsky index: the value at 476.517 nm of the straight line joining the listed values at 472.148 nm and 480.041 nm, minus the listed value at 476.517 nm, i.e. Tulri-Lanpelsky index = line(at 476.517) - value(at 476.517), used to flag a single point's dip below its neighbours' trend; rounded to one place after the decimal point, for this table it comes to -0.1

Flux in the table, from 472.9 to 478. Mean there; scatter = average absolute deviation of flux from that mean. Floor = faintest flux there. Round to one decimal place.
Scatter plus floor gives 22.6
